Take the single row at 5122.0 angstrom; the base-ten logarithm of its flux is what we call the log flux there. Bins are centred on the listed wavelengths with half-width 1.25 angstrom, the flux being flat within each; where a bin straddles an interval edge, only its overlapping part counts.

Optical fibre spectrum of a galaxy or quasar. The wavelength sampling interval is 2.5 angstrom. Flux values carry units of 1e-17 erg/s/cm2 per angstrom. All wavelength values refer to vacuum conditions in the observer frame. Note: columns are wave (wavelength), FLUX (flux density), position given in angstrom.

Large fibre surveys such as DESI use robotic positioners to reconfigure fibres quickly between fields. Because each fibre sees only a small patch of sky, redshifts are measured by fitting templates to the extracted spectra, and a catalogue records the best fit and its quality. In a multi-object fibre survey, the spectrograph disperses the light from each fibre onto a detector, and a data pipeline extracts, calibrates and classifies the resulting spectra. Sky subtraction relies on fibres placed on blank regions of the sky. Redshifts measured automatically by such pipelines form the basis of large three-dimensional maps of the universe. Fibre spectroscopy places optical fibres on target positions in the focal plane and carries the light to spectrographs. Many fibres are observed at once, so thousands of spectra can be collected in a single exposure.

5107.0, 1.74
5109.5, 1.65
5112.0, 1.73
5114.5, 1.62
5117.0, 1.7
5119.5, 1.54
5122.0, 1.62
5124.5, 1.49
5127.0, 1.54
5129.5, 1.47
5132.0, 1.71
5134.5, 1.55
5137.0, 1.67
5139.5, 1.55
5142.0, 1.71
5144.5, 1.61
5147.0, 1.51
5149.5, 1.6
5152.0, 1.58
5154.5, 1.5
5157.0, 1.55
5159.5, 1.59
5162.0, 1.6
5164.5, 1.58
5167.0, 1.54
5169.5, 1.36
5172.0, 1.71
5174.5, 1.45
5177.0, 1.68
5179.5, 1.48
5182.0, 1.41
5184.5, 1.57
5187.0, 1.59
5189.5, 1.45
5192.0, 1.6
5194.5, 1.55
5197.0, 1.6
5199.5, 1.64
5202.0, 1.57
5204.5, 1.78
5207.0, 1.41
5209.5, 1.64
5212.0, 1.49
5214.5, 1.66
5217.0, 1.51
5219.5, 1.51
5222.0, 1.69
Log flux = 0.210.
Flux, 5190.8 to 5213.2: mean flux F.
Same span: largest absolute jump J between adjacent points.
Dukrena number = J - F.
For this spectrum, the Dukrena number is -1.22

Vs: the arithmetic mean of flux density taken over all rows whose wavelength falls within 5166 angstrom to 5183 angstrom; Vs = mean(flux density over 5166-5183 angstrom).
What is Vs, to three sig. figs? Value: 1.52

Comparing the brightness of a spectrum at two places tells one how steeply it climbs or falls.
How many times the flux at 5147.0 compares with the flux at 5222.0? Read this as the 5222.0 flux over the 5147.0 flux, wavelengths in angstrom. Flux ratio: 1.12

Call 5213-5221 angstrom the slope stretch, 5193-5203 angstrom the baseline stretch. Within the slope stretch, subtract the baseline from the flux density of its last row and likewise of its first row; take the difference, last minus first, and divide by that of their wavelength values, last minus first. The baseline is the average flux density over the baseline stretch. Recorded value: -0.030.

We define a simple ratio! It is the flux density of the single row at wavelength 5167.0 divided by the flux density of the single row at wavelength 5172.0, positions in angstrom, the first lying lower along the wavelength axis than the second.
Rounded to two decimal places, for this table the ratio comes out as 0.90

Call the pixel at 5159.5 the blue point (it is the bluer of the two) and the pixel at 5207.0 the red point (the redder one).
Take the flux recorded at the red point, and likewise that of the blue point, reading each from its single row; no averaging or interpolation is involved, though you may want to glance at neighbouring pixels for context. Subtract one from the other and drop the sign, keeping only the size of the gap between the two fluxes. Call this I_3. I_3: 0.18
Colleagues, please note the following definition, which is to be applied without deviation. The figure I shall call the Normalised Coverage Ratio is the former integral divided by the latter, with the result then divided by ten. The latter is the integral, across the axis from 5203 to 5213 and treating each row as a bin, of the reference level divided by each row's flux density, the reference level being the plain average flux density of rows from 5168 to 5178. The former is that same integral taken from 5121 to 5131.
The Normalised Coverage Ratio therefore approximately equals 0.103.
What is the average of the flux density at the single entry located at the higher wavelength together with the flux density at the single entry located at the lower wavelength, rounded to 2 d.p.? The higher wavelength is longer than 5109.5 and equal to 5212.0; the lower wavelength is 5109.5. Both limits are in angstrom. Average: 1.57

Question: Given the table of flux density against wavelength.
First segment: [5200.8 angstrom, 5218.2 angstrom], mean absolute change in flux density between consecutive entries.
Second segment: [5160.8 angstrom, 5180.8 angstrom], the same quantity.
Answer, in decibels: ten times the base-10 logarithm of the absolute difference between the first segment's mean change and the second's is -15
